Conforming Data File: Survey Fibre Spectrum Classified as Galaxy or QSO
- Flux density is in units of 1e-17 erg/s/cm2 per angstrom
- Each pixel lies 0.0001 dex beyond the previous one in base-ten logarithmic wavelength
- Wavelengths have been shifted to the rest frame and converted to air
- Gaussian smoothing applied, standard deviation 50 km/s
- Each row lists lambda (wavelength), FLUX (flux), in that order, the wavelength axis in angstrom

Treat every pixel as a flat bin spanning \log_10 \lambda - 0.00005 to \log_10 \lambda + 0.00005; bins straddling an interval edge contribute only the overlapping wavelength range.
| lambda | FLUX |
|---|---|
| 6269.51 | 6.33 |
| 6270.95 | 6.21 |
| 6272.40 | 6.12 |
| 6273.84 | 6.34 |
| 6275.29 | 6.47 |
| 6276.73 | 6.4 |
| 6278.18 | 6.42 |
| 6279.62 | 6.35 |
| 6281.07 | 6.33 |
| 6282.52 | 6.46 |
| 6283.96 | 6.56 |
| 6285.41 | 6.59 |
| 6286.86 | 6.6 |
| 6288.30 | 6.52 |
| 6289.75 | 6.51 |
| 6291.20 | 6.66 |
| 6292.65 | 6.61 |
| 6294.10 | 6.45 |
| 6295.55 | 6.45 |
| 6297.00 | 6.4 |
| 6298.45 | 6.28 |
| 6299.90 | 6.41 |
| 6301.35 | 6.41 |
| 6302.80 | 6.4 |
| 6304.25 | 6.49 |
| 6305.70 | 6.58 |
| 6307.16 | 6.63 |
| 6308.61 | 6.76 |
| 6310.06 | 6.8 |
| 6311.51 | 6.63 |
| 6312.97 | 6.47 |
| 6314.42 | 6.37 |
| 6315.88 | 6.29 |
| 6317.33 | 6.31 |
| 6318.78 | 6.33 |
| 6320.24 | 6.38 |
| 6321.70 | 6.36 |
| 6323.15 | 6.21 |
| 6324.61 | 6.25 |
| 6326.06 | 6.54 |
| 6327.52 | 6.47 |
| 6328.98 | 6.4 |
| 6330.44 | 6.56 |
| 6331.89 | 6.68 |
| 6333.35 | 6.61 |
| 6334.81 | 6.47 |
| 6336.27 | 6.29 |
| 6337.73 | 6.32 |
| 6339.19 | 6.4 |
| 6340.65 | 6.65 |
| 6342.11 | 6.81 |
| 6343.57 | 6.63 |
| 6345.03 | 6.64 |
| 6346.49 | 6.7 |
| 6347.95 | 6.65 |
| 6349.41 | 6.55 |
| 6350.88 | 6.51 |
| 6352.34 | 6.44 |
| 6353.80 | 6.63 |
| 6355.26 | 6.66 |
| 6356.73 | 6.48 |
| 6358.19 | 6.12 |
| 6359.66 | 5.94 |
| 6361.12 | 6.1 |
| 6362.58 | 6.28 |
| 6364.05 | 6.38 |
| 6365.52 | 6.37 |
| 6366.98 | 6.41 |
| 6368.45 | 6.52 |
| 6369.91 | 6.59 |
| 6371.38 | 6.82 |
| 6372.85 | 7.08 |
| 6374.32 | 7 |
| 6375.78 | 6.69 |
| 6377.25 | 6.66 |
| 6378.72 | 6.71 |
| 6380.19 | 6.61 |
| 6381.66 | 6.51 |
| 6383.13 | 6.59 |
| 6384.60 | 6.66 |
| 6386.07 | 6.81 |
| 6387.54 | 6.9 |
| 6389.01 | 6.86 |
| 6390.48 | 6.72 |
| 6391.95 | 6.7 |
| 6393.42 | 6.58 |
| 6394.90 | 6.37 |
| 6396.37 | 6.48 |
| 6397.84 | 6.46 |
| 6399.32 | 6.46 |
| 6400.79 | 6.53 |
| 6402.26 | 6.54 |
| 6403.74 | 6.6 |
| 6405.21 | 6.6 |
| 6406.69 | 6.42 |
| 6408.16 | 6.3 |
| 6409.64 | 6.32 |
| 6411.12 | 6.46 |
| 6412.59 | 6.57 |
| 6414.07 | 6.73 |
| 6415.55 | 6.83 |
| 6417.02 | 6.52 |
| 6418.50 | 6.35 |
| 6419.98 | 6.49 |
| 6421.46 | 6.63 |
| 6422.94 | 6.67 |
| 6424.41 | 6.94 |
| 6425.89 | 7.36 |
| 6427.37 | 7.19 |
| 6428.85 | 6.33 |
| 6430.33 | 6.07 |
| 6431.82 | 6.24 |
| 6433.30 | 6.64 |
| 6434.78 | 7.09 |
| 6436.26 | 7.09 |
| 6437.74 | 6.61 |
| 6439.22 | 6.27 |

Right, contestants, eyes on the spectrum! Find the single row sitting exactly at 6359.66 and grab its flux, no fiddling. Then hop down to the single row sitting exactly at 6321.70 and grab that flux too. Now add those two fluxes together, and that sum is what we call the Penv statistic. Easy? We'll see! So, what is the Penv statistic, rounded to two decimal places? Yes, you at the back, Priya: 12.30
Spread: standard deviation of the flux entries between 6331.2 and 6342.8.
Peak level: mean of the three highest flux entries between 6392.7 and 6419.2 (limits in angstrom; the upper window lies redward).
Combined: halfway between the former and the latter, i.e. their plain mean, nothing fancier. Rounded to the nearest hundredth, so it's 3.45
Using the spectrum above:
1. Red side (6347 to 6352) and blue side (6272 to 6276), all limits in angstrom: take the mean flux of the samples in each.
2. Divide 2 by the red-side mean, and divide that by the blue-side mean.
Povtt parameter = 0.0482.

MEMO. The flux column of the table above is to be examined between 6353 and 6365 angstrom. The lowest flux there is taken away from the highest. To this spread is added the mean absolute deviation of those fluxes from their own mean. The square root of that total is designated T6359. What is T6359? 1.0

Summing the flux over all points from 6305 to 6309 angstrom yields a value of 20.0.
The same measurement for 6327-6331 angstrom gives 19.4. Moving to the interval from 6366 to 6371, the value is 19.5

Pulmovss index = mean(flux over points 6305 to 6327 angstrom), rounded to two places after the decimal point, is 6.46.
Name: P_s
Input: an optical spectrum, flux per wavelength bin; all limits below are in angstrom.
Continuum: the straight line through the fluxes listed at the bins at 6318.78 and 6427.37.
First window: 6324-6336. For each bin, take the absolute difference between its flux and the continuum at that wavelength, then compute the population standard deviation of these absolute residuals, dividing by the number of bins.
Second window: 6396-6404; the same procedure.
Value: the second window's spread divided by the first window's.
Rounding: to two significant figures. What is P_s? 0.46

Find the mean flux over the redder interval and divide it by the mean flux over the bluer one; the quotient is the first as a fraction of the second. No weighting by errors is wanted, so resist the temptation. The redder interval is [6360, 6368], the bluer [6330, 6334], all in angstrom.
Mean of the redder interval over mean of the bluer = 0.95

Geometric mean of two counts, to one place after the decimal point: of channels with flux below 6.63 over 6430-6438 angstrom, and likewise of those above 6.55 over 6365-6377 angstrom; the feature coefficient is 3.9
